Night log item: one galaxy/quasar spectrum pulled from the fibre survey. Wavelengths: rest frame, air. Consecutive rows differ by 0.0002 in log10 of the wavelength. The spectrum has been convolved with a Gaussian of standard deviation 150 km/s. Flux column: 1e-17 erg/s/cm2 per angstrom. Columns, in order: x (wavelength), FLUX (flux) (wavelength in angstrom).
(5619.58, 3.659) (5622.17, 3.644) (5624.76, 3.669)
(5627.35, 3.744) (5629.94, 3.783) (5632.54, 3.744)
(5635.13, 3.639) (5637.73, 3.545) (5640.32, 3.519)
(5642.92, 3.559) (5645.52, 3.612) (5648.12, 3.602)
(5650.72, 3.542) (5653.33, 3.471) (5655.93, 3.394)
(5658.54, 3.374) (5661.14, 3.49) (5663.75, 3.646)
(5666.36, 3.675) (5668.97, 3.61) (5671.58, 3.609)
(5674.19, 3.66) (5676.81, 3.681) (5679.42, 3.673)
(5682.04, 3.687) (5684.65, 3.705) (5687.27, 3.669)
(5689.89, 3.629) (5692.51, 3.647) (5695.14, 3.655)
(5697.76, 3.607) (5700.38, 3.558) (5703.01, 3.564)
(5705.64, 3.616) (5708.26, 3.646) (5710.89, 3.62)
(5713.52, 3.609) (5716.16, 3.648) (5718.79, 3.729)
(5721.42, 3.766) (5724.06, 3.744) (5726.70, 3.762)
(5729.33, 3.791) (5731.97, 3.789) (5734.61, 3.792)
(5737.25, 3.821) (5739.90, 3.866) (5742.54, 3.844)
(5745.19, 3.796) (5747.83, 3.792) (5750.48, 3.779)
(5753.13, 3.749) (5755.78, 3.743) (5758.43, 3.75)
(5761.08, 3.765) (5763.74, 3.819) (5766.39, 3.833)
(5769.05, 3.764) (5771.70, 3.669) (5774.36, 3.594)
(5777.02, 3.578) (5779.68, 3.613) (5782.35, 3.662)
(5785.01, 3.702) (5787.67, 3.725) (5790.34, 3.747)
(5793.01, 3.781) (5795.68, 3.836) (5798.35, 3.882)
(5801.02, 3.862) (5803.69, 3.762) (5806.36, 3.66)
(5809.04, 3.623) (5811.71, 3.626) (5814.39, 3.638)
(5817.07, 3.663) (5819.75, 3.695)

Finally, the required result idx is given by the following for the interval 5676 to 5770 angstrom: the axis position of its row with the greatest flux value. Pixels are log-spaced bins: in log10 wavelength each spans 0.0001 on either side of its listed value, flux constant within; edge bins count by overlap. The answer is 5739.90 angstrom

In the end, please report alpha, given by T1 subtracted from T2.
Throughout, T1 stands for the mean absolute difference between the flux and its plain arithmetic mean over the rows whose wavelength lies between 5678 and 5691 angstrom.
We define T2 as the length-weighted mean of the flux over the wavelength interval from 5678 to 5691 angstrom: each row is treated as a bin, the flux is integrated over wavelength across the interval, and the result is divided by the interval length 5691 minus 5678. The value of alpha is 3.66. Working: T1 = 0.019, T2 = 3.68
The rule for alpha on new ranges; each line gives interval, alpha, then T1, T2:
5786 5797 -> 3.73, 0.036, 3.77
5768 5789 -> 3.61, 0.052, 3.66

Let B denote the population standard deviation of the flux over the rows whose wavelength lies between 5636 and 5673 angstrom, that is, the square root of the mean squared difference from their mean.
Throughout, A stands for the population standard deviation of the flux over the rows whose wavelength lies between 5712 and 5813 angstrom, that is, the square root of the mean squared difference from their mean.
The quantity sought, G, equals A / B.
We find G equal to 0.9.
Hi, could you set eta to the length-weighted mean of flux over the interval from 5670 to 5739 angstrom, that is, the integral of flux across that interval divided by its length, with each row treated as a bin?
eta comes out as 3.68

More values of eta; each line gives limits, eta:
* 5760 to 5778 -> 3.72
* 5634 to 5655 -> 3.56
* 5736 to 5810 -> 3.75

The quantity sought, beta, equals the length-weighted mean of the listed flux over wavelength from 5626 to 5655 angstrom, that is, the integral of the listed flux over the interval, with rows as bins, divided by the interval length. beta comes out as 3.61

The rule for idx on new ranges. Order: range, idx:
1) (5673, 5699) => 5684.65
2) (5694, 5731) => 5729.33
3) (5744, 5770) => 5766.39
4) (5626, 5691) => 5629.94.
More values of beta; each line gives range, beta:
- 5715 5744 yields 3.78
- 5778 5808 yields 3.74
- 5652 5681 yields 3.57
